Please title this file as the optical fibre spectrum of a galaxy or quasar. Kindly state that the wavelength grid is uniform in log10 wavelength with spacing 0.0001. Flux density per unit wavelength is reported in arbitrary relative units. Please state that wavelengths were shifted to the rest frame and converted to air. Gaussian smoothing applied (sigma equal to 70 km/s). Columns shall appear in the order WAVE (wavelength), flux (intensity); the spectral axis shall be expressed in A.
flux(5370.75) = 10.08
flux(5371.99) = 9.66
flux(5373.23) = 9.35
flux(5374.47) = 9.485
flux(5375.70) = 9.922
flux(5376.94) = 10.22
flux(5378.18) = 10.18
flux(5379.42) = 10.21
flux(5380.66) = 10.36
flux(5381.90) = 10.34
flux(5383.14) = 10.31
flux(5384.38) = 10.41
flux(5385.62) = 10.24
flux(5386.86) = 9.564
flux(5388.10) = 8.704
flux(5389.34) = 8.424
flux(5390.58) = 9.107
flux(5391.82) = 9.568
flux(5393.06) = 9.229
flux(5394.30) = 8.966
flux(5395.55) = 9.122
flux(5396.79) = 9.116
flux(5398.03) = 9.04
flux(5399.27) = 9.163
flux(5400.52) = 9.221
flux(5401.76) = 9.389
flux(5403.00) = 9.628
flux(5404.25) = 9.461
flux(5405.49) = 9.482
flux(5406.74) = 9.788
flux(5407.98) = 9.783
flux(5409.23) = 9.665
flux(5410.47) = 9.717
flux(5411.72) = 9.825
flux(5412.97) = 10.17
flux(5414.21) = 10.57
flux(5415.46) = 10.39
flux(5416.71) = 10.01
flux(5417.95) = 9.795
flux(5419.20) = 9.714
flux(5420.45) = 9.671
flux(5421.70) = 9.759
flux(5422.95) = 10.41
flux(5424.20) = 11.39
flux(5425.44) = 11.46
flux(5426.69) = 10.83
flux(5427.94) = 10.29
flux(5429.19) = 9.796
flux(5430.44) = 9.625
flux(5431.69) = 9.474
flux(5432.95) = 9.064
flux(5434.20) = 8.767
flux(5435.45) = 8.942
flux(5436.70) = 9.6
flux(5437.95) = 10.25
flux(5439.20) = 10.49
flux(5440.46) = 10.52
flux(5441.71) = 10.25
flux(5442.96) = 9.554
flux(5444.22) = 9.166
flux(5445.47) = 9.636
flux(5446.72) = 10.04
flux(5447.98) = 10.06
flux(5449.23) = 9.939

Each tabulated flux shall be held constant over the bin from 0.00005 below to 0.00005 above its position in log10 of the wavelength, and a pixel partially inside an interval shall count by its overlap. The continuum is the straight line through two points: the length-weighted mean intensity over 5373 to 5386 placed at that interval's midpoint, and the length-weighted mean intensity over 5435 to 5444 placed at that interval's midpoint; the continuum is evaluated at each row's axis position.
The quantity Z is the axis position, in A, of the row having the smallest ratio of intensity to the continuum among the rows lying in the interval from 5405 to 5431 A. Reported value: 5405.49 A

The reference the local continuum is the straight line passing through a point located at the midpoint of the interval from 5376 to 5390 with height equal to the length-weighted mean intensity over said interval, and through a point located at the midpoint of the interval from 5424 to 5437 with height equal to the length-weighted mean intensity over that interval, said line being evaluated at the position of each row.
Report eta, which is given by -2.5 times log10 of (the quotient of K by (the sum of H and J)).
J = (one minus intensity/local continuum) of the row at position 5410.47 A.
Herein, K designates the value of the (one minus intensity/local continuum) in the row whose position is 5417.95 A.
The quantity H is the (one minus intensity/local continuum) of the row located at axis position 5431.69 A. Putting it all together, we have 1.9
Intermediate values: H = 0.042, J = 0.02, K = 0.010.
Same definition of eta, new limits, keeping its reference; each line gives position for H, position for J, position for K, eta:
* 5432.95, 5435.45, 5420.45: 2.3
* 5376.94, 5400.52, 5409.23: 0.5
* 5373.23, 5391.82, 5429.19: 2.4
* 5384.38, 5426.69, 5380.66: 1.2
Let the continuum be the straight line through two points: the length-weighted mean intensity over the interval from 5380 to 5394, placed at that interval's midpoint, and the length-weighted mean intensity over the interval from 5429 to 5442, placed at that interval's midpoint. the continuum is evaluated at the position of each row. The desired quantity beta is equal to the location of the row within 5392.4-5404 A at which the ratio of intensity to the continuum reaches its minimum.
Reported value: 5394.30 A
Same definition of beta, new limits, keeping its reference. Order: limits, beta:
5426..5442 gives 5434.20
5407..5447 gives 5434.20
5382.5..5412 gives 5389.34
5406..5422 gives 5420.45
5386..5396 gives 5389.34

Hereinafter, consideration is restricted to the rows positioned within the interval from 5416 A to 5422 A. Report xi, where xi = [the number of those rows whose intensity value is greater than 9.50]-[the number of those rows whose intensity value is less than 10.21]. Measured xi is 0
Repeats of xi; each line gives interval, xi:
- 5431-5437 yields -4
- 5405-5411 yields -1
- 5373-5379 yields -1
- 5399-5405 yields -4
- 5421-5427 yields 4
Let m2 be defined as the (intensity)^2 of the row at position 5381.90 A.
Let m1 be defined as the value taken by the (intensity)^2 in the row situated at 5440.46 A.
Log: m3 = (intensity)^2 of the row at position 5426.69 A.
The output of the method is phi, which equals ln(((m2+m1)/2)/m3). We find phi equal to -0.08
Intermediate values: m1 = 111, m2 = 107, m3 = 117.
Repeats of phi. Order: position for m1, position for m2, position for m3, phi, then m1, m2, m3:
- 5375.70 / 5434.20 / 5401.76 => -0.01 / 98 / 77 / 88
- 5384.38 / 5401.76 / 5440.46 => -0.12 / 108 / 88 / 111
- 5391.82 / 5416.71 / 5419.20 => 0.02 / 92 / 100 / 94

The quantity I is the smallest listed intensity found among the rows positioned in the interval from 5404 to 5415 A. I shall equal 9.461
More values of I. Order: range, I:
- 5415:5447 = 8.767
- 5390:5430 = 8.966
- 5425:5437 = 8.767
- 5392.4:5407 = 8.966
